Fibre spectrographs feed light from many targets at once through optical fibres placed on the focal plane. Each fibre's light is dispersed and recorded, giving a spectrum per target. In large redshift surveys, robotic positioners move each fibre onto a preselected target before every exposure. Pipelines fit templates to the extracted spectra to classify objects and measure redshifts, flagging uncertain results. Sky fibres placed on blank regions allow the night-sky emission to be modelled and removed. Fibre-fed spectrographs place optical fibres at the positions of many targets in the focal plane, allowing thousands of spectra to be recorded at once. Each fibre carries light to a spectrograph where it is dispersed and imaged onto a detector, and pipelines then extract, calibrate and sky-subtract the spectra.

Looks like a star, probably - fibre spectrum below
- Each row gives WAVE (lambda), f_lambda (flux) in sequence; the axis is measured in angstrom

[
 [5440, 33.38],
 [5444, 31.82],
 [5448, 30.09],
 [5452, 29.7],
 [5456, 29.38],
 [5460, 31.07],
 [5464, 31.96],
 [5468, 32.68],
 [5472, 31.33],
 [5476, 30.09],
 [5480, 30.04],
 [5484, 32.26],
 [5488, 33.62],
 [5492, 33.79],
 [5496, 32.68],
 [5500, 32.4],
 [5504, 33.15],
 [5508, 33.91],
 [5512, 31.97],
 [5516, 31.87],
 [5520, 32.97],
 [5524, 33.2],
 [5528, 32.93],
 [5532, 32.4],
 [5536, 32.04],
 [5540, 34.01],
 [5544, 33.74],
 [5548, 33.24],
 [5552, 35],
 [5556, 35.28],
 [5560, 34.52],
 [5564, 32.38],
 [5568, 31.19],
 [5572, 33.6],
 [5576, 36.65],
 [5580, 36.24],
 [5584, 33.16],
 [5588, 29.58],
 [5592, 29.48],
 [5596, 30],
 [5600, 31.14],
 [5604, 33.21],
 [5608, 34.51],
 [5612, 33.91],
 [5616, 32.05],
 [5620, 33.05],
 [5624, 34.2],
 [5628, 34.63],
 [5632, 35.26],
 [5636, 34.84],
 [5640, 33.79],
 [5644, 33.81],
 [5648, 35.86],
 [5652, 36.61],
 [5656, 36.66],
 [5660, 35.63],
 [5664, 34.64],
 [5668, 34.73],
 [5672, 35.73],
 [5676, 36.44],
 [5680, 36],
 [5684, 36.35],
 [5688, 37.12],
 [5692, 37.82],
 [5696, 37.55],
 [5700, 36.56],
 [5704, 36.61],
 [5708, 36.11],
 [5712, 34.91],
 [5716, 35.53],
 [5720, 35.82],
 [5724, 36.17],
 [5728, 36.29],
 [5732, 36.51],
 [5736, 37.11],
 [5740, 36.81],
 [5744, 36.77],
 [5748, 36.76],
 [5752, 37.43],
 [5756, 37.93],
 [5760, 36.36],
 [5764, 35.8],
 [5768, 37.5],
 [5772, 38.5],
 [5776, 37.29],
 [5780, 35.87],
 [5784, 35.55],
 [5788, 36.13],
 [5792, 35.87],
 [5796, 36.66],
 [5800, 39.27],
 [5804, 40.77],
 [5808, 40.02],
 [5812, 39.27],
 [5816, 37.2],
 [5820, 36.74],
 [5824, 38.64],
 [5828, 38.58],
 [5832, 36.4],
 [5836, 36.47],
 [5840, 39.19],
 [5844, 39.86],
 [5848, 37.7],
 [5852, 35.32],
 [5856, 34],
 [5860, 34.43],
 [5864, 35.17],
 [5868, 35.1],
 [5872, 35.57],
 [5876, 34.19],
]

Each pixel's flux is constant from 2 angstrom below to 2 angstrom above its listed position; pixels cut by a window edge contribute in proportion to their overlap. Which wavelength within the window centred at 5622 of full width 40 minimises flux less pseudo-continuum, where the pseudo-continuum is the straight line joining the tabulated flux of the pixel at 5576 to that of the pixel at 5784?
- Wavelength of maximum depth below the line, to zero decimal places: 5616 angstrom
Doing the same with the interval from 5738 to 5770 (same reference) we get 5764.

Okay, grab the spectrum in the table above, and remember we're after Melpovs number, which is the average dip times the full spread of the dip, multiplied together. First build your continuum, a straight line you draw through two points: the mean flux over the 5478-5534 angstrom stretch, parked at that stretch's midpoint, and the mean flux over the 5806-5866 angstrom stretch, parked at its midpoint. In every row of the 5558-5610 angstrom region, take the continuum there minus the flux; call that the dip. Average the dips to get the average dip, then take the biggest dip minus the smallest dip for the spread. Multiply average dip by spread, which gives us 7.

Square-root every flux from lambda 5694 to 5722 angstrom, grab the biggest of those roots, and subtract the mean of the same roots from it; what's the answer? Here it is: 0.12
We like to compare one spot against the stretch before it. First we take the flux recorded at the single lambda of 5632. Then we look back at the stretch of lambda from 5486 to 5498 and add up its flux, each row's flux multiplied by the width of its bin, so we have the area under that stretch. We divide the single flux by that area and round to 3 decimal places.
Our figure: 0.088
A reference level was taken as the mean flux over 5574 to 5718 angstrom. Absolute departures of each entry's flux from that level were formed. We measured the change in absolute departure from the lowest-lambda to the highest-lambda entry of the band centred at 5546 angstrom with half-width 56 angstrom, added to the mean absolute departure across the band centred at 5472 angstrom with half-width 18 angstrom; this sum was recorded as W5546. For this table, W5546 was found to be 6.0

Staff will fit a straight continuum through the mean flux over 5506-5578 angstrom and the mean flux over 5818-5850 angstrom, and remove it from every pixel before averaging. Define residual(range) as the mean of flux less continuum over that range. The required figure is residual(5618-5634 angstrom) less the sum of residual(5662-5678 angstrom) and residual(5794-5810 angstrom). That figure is -2.1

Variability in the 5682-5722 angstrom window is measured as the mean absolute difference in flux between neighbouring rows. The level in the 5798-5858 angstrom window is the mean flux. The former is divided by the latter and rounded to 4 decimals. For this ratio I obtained 0.0158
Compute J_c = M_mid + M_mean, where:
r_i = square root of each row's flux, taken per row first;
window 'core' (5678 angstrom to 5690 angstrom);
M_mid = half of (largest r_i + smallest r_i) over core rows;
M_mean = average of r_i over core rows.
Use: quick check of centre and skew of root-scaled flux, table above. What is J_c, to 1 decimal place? 12.1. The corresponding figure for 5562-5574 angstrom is 11.4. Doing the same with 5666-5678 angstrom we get 11.9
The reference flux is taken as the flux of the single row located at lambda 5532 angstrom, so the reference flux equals 32.4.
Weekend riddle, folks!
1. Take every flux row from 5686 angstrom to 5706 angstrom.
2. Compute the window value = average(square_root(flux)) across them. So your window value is 6.09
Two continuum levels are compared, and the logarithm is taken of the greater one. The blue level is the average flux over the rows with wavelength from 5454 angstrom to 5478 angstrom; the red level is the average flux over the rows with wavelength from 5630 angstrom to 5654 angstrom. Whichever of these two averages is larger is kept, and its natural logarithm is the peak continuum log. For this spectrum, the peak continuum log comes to 3.56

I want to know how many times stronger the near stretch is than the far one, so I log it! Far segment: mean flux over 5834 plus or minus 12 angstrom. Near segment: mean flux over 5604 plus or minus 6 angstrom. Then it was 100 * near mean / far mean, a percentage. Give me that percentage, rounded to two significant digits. 86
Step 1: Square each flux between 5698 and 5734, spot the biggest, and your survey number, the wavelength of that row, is 5704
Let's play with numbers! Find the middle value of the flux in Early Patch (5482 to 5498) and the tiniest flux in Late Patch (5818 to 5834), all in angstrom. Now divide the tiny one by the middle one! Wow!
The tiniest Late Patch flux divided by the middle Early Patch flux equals 1.10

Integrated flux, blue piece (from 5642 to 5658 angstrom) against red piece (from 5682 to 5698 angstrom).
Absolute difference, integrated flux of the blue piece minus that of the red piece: 24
